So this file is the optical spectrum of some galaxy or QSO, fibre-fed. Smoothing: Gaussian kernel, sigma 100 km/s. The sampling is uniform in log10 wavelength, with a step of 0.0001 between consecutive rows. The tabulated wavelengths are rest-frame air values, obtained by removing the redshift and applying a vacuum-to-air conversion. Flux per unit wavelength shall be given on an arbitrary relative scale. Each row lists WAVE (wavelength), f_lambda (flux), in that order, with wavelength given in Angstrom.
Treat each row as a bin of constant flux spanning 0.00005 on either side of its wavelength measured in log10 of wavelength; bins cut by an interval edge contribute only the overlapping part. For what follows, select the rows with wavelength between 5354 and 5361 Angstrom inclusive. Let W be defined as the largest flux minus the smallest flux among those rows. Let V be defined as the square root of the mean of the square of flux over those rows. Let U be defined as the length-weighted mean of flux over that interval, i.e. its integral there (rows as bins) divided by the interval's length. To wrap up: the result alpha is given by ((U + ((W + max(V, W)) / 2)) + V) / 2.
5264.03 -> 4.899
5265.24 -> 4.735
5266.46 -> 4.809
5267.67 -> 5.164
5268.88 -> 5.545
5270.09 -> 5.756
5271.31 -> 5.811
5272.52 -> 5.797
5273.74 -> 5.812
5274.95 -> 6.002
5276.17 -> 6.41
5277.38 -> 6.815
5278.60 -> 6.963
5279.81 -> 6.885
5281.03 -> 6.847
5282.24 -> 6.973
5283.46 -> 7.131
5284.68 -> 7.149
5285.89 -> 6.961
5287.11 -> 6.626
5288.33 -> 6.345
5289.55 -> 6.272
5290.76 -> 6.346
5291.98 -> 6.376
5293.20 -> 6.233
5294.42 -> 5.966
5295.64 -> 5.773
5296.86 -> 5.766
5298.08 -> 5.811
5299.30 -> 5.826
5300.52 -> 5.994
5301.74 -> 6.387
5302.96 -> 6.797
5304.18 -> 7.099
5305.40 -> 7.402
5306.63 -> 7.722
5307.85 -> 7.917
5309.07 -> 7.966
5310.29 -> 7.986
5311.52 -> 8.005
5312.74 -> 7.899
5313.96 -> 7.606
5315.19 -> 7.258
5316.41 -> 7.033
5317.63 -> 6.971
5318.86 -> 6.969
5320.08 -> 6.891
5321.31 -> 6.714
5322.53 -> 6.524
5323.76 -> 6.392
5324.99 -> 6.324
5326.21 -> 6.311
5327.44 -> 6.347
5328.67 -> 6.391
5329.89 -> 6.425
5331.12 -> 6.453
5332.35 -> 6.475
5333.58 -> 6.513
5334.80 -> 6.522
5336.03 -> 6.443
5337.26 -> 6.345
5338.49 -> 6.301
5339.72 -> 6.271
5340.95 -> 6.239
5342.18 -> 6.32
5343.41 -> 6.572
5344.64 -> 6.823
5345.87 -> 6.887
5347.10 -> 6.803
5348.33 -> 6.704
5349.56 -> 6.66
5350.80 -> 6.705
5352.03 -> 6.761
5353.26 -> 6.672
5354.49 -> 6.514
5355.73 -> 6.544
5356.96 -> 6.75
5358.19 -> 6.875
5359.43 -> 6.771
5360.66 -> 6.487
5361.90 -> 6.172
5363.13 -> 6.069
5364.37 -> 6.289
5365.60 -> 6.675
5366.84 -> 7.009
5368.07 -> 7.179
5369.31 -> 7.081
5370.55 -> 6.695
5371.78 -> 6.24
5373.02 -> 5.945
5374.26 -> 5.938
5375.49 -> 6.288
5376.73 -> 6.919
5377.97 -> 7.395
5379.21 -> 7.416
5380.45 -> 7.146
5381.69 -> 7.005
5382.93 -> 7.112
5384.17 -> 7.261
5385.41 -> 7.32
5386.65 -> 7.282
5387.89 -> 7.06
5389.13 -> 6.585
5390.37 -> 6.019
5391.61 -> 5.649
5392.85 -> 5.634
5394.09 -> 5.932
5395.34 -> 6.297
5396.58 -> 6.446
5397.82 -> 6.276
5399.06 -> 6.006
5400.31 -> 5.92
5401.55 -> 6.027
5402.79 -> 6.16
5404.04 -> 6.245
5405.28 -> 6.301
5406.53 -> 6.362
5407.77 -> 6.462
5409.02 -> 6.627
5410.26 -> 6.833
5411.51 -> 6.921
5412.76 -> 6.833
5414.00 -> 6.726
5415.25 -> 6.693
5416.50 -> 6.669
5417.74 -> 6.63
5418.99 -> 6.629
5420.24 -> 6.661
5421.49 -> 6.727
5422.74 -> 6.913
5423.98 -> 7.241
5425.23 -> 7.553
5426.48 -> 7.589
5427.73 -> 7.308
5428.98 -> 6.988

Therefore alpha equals 8.4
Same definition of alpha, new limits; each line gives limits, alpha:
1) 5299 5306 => 8.7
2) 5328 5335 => 8.1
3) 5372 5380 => 8.7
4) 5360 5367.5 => 8.3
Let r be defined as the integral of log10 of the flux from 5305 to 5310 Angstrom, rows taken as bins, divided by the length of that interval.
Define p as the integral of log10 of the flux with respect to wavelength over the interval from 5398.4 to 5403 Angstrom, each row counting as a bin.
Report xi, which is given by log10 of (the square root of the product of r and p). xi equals 0.25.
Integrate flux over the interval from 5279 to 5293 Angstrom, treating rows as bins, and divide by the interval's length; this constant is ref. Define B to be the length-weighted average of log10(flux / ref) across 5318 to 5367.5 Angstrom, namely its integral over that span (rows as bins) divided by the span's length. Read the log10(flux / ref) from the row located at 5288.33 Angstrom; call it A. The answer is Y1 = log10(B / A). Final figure -0.4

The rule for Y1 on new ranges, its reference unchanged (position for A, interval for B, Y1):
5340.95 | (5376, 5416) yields -0.5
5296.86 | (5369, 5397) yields -1.0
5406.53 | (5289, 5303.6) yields 0.2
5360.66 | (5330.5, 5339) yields 0.1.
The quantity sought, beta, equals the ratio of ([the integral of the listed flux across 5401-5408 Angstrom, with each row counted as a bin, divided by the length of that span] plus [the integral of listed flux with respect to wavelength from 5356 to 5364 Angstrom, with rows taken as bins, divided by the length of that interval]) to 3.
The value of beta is 4.26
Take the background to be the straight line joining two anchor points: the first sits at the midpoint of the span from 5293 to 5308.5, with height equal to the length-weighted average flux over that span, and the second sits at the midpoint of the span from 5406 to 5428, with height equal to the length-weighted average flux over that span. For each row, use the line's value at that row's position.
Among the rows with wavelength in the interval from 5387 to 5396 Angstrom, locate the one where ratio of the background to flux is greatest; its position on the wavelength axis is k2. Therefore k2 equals 5392.85 Angstrom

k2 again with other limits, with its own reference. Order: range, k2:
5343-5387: 5374.26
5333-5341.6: 5340.95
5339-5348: 5340.95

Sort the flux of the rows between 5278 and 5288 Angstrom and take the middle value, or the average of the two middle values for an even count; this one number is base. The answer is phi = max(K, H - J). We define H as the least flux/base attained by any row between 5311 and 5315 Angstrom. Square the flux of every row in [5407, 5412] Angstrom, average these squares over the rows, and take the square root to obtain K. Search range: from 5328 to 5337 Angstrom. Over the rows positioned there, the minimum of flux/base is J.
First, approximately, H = 1.09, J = 0.92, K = 6.7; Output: 6.7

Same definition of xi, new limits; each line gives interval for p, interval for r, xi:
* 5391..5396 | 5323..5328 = 0.24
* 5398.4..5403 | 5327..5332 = 0.23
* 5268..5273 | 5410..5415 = 0.25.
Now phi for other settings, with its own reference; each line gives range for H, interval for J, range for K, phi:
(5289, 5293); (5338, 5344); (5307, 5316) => 7.8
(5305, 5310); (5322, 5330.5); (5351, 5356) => 6.6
